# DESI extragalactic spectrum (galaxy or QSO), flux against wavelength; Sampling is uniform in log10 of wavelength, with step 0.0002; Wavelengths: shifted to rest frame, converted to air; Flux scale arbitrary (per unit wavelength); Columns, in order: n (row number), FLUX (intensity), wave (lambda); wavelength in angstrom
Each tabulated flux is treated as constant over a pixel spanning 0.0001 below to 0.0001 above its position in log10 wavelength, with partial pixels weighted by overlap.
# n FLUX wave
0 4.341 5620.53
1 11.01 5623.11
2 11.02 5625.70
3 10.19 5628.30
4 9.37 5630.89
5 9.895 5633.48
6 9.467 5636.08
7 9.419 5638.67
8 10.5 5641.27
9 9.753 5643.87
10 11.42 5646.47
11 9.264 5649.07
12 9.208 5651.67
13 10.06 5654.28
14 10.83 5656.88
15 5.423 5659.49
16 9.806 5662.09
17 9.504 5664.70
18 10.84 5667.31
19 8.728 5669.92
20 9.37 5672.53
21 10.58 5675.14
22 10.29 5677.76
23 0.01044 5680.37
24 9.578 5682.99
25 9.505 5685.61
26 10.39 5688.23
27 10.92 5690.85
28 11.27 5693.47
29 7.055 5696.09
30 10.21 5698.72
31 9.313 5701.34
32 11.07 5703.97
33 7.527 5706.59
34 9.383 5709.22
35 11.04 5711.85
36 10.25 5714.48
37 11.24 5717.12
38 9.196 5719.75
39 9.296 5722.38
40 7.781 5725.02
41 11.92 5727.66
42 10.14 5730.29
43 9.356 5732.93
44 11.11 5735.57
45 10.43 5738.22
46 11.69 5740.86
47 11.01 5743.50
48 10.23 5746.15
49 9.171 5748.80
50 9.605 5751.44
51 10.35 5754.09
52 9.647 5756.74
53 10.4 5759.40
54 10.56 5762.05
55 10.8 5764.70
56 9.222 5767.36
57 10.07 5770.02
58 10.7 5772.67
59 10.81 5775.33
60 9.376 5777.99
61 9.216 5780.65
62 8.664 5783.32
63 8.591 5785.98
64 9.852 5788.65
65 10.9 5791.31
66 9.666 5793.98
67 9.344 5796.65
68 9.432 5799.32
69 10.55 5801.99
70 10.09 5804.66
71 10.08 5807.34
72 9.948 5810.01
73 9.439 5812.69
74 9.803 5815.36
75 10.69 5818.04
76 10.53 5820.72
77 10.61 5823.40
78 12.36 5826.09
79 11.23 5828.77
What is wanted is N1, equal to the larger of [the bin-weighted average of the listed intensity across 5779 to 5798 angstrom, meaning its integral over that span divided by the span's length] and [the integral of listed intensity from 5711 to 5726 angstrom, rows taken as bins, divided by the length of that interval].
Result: 9.8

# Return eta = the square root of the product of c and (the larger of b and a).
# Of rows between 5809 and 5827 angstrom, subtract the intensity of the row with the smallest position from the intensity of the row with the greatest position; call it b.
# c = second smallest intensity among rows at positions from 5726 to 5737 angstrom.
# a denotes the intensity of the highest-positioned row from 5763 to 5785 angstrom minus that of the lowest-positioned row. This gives 4.9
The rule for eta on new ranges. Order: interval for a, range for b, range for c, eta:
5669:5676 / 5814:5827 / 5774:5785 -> 4.9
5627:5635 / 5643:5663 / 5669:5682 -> 0.7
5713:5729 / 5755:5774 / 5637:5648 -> 4.0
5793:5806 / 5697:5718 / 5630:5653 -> 3.1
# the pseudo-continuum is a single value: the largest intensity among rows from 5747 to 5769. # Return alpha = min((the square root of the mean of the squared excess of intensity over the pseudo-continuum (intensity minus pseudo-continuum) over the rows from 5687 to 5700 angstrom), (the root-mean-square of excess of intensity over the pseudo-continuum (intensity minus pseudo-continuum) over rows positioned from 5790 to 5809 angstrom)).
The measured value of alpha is 0.95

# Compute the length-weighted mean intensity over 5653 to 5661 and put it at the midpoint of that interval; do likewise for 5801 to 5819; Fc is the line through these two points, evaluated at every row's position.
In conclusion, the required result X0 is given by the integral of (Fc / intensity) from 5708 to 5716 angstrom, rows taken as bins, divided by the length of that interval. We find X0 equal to 0.91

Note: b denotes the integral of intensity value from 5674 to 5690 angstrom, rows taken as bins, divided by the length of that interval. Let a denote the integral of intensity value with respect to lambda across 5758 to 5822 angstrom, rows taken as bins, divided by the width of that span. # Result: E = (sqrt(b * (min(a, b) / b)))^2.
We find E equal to 8.44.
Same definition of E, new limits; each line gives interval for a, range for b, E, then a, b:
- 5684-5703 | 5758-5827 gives 9.83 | 9.8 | 10.1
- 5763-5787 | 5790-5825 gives 9.74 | 9.7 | 10.1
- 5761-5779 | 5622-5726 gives 9.53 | 10.2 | 9.5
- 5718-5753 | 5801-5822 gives 10.09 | 10.1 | 10.1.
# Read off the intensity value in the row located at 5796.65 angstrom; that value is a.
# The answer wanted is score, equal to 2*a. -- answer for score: 18.7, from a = 9.344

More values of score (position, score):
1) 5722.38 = 18.6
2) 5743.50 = 22.0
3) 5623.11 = 22.0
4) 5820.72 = 21.1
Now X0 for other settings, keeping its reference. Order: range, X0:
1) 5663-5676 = 0.92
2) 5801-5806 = 0.97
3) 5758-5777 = 0.94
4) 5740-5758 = 0.94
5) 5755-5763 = 0.95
